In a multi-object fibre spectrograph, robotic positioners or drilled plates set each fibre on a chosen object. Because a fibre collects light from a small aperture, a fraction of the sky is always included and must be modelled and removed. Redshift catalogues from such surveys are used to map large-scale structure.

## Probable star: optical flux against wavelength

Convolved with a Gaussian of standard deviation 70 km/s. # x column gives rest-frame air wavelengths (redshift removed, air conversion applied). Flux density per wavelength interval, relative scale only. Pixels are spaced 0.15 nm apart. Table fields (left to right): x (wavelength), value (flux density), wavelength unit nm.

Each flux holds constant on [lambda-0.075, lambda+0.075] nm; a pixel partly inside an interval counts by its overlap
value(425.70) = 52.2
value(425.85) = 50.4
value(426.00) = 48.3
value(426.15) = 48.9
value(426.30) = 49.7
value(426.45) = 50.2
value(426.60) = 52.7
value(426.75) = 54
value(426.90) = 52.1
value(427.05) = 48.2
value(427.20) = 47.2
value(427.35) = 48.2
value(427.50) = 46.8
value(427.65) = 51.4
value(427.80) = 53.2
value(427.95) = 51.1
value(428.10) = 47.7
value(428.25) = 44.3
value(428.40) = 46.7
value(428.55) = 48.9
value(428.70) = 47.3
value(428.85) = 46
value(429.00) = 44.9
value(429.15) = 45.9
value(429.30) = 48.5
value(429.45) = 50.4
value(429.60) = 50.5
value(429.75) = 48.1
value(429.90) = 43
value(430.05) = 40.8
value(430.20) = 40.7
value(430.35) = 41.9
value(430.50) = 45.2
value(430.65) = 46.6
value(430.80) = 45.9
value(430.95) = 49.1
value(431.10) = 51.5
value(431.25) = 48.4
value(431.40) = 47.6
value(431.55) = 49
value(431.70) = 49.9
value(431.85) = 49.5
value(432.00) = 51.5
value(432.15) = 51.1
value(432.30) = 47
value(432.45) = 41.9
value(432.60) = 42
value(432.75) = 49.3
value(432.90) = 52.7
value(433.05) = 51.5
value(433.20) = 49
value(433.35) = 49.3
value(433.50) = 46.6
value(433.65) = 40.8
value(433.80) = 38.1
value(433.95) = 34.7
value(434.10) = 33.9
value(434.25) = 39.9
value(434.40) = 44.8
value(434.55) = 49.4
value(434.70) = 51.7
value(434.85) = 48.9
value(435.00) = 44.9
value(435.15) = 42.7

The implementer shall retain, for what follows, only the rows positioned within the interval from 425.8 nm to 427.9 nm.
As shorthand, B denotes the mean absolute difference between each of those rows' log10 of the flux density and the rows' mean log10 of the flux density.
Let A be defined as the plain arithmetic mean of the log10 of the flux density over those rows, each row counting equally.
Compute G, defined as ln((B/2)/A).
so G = -5.33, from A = 1.70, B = 0.017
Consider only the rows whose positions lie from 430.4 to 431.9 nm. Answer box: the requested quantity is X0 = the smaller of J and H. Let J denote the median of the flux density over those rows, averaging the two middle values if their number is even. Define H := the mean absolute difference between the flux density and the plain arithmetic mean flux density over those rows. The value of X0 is 1.6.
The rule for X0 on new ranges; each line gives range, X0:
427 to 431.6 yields 2.3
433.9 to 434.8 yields 6.2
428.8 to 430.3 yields 2.8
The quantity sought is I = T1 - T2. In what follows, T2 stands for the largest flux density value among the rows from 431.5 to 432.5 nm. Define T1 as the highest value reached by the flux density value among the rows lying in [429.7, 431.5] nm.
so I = 0.0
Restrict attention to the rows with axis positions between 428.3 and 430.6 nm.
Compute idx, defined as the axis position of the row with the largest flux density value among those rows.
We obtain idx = 429.60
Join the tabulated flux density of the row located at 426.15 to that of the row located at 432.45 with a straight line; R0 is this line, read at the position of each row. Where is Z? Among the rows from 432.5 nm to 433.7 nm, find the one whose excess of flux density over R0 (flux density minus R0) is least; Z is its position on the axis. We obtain 433.65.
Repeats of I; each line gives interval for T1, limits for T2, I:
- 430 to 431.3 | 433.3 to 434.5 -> 2.2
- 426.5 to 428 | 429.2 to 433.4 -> 1.3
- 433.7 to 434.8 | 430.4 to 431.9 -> 0.2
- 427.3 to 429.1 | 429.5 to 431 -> 2.7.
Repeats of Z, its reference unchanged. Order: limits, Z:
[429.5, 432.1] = 430.05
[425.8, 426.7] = 426.00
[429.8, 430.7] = 430.05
